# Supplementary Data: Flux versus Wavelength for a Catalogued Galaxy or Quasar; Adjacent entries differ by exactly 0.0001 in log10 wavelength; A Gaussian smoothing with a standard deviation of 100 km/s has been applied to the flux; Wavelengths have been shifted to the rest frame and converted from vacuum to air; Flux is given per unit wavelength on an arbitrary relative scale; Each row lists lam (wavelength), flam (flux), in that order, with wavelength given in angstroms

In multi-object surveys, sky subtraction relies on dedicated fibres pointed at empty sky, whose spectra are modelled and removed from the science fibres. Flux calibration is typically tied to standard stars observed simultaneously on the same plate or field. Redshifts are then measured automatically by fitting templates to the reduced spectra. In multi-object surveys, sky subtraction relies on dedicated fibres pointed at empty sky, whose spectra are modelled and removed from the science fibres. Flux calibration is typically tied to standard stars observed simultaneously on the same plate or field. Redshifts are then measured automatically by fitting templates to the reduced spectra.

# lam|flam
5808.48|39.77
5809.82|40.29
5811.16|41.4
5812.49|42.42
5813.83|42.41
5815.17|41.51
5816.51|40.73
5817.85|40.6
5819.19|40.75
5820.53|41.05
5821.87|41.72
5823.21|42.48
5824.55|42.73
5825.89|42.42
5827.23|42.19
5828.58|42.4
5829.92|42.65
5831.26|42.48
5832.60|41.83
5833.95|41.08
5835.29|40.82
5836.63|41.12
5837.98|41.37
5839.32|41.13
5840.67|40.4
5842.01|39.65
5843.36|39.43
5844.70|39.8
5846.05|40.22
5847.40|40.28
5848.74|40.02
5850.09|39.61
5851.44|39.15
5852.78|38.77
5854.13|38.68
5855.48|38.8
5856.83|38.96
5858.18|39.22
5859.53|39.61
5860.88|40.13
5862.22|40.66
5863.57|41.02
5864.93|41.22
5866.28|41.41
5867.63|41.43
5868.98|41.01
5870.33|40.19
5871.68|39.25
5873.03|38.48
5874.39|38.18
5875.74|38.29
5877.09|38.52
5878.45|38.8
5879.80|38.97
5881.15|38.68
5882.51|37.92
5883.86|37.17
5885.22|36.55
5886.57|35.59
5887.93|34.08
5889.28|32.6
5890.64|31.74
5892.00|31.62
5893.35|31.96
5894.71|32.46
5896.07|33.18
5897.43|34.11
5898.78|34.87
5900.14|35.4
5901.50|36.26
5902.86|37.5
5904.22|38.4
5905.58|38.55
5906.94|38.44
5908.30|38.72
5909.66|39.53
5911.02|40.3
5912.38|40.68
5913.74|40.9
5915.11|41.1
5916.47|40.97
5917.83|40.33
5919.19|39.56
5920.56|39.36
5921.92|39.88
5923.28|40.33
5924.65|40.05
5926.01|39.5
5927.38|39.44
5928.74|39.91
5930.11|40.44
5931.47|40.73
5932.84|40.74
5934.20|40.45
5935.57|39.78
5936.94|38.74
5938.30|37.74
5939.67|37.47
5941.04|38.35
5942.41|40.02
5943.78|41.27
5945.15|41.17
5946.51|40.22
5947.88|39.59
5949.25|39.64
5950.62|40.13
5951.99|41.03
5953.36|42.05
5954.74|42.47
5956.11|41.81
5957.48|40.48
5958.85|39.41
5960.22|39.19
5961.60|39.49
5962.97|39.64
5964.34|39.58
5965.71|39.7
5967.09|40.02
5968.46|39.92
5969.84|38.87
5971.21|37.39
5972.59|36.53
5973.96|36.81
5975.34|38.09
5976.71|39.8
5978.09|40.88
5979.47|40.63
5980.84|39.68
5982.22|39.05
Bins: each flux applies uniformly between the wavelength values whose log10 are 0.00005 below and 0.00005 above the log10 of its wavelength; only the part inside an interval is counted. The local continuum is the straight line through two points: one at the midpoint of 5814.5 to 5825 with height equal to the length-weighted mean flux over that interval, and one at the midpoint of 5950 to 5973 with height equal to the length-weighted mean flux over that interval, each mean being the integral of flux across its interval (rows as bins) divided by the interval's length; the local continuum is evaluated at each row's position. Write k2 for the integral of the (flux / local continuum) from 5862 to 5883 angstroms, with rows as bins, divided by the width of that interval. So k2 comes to 0.969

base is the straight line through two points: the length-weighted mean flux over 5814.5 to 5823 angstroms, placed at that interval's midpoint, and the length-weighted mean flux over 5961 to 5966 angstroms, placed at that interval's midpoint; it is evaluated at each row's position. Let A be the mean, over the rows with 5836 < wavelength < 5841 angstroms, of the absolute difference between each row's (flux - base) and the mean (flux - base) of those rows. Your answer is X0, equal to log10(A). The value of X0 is -0.53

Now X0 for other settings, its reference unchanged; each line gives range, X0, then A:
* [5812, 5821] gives -0.20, 0.629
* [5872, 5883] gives -0.56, 0.276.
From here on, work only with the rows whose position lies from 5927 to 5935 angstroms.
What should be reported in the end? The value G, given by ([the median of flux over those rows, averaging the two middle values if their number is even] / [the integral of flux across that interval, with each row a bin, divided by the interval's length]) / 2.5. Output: 0.401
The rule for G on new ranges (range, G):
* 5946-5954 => 0.397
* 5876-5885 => 0.404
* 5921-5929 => 0.400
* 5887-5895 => 0.396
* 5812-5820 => 0.398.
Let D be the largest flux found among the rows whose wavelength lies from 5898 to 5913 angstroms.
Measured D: 40.68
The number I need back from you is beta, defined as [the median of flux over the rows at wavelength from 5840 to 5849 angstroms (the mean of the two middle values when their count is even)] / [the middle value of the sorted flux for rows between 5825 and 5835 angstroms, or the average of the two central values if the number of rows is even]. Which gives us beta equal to 0.94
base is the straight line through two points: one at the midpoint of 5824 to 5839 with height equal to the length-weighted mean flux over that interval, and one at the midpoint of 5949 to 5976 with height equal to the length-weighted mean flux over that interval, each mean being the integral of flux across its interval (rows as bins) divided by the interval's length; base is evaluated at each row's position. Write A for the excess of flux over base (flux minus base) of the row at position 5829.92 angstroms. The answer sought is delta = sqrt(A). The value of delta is 0.85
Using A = 0.73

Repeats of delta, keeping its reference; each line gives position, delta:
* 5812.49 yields 0.44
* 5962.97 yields 0.21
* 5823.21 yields 0.66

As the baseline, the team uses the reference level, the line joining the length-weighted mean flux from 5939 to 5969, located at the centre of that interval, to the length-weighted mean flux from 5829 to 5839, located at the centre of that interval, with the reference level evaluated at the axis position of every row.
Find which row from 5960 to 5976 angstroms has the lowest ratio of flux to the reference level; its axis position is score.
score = 5972.59 angstroms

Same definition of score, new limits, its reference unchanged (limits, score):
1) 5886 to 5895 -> 5892.00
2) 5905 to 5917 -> 5906.94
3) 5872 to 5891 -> 5890.64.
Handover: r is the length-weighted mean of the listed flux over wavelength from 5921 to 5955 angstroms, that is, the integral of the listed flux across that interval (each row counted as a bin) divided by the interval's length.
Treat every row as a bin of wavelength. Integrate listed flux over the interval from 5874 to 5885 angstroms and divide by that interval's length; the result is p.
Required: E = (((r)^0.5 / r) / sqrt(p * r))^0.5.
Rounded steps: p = 38.2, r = 40.0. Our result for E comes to 0.0636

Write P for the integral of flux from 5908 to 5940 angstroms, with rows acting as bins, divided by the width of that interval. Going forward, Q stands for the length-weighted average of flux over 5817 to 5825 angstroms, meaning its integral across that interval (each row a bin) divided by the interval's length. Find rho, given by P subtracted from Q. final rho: 1.6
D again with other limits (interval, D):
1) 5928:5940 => 40.74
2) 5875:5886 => 38.97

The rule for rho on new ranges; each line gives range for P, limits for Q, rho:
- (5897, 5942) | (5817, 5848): 2.2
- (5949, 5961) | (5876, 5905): -5.1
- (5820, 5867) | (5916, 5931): -0.7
